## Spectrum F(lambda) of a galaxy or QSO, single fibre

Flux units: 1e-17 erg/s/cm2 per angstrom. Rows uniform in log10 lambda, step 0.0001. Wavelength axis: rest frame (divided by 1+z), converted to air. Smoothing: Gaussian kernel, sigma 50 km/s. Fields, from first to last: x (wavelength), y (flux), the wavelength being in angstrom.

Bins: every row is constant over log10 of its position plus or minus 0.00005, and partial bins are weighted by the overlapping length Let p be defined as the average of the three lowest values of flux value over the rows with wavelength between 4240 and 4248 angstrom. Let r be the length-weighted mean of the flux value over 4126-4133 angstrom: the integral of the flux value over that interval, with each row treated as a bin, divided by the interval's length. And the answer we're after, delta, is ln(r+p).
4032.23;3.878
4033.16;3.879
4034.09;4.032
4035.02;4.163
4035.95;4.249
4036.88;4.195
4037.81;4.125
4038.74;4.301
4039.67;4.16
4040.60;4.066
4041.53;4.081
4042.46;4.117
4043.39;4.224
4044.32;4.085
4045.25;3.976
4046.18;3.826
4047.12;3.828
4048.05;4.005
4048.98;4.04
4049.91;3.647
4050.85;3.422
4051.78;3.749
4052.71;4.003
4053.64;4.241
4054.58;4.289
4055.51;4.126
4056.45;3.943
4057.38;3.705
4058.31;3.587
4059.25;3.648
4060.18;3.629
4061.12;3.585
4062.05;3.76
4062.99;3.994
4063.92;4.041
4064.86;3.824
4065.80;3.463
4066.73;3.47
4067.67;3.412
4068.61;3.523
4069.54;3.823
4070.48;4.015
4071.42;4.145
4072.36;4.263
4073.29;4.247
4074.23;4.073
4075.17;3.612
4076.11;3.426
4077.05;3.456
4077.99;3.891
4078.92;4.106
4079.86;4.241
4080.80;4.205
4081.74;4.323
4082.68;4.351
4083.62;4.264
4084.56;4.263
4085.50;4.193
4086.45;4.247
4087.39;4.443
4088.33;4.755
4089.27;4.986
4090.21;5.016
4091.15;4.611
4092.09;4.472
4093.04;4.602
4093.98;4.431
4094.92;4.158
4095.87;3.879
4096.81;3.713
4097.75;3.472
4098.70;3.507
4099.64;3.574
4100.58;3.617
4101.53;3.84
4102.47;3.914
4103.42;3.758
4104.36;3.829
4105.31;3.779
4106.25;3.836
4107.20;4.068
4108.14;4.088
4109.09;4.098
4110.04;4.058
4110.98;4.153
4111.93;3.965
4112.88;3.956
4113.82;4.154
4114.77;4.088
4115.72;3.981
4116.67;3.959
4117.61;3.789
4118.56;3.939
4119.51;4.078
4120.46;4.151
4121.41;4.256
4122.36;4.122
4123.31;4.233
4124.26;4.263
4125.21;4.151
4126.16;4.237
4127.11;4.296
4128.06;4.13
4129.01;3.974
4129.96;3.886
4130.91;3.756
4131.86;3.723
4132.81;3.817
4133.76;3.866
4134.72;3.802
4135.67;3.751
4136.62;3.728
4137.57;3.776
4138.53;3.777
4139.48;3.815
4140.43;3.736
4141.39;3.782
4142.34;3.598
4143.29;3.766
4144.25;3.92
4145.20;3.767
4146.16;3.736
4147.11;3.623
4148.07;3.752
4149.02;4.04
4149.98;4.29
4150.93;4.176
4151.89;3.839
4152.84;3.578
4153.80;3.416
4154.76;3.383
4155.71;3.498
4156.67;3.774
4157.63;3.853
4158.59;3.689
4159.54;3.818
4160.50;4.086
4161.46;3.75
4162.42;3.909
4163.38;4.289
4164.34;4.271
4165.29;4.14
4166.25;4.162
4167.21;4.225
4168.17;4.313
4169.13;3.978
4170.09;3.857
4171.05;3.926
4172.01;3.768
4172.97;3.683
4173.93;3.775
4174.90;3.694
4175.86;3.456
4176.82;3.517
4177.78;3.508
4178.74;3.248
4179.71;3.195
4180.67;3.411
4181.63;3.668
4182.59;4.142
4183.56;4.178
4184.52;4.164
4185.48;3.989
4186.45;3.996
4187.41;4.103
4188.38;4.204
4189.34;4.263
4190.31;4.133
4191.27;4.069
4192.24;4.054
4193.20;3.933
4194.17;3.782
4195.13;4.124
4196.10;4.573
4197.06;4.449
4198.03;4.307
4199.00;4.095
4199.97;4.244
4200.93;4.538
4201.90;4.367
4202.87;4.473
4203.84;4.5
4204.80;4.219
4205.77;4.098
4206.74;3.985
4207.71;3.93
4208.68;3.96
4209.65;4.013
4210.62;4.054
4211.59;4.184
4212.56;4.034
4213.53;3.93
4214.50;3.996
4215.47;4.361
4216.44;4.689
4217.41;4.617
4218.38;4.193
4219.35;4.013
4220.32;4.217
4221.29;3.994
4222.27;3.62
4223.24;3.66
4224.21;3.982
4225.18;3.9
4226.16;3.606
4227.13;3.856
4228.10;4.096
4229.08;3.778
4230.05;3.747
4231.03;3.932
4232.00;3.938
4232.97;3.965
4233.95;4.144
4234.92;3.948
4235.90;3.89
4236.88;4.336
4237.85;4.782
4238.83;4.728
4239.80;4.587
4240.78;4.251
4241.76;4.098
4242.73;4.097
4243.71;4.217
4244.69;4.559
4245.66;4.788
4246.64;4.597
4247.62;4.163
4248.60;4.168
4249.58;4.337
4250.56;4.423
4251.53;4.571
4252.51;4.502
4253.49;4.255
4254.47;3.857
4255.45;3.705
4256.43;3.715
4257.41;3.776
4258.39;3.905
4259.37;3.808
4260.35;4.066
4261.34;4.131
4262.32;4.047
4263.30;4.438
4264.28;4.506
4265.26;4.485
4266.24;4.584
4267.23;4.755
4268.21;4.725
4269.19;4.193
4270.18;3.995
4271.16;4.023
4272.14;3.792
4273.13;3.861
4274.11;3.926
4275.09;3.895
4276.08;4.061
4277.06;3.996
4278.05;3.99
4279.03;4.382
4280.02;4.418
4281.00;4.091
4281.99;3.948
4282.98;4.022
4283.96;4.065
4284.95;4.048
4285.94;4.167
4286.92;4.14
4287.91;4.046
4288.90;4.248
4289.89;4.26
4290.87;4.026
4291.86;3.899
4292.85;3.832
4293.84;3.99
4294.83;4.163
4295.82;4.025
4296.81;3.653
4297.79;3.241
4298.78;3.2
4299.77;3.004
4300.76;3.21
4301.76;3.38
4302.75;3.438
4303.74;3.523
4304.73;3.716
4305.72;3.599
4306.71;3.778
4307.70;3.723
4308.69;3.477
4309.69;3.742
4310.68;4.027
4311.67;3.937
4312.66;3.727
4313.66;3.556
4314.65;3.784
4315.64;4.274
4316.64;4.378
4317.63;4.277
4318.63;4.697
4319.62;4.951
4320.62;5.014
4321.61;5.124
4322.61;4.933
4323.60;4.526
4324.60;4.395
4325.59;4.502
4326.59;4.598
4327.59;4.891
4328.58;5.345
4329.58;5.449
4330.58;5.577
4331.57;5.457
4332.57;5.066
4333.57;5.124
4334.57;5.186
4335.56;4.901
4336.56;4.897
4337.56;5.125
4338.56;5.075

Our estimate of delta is 2.09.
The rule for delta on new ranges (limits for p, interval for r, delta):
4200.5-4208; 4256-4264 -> 2.08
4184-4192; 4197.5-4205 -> 2.12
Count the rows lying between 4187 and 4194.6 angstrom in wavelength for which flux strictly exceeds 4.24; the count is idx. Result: 1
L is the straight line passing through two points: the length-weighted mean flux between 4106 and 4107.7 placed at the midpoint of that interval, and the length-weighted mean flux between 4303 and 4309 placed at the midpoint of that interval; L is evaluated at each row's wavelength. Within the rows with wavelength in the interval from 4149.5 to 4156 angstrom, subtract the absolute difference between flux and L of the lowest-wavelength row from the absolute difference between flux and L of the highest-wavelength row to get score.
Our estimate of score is 0.00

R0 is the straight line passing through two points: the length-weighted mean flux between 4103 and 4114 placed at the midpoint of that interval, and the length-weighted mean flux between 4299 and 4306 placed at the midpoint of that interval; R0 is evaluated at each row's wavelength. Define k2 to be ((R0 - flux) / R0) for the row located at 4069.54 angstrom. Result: 0.07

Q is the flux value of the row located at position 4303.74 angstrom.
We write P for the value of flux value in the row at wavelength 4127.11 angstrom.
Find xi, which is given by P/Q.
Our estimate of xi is 1.2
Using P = 4.296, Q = 3.523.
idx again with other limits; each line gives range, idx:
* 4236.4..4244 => 5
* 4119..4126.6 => 2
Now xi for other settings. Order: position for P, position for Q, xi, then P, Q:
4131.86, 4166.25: 0.9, 3.723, 4.162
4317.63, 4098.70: 1.2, 4.277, 3.507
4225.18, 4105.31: 1.0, 3.9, 3.779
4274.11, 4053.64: 0.9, 3.926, 4.241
